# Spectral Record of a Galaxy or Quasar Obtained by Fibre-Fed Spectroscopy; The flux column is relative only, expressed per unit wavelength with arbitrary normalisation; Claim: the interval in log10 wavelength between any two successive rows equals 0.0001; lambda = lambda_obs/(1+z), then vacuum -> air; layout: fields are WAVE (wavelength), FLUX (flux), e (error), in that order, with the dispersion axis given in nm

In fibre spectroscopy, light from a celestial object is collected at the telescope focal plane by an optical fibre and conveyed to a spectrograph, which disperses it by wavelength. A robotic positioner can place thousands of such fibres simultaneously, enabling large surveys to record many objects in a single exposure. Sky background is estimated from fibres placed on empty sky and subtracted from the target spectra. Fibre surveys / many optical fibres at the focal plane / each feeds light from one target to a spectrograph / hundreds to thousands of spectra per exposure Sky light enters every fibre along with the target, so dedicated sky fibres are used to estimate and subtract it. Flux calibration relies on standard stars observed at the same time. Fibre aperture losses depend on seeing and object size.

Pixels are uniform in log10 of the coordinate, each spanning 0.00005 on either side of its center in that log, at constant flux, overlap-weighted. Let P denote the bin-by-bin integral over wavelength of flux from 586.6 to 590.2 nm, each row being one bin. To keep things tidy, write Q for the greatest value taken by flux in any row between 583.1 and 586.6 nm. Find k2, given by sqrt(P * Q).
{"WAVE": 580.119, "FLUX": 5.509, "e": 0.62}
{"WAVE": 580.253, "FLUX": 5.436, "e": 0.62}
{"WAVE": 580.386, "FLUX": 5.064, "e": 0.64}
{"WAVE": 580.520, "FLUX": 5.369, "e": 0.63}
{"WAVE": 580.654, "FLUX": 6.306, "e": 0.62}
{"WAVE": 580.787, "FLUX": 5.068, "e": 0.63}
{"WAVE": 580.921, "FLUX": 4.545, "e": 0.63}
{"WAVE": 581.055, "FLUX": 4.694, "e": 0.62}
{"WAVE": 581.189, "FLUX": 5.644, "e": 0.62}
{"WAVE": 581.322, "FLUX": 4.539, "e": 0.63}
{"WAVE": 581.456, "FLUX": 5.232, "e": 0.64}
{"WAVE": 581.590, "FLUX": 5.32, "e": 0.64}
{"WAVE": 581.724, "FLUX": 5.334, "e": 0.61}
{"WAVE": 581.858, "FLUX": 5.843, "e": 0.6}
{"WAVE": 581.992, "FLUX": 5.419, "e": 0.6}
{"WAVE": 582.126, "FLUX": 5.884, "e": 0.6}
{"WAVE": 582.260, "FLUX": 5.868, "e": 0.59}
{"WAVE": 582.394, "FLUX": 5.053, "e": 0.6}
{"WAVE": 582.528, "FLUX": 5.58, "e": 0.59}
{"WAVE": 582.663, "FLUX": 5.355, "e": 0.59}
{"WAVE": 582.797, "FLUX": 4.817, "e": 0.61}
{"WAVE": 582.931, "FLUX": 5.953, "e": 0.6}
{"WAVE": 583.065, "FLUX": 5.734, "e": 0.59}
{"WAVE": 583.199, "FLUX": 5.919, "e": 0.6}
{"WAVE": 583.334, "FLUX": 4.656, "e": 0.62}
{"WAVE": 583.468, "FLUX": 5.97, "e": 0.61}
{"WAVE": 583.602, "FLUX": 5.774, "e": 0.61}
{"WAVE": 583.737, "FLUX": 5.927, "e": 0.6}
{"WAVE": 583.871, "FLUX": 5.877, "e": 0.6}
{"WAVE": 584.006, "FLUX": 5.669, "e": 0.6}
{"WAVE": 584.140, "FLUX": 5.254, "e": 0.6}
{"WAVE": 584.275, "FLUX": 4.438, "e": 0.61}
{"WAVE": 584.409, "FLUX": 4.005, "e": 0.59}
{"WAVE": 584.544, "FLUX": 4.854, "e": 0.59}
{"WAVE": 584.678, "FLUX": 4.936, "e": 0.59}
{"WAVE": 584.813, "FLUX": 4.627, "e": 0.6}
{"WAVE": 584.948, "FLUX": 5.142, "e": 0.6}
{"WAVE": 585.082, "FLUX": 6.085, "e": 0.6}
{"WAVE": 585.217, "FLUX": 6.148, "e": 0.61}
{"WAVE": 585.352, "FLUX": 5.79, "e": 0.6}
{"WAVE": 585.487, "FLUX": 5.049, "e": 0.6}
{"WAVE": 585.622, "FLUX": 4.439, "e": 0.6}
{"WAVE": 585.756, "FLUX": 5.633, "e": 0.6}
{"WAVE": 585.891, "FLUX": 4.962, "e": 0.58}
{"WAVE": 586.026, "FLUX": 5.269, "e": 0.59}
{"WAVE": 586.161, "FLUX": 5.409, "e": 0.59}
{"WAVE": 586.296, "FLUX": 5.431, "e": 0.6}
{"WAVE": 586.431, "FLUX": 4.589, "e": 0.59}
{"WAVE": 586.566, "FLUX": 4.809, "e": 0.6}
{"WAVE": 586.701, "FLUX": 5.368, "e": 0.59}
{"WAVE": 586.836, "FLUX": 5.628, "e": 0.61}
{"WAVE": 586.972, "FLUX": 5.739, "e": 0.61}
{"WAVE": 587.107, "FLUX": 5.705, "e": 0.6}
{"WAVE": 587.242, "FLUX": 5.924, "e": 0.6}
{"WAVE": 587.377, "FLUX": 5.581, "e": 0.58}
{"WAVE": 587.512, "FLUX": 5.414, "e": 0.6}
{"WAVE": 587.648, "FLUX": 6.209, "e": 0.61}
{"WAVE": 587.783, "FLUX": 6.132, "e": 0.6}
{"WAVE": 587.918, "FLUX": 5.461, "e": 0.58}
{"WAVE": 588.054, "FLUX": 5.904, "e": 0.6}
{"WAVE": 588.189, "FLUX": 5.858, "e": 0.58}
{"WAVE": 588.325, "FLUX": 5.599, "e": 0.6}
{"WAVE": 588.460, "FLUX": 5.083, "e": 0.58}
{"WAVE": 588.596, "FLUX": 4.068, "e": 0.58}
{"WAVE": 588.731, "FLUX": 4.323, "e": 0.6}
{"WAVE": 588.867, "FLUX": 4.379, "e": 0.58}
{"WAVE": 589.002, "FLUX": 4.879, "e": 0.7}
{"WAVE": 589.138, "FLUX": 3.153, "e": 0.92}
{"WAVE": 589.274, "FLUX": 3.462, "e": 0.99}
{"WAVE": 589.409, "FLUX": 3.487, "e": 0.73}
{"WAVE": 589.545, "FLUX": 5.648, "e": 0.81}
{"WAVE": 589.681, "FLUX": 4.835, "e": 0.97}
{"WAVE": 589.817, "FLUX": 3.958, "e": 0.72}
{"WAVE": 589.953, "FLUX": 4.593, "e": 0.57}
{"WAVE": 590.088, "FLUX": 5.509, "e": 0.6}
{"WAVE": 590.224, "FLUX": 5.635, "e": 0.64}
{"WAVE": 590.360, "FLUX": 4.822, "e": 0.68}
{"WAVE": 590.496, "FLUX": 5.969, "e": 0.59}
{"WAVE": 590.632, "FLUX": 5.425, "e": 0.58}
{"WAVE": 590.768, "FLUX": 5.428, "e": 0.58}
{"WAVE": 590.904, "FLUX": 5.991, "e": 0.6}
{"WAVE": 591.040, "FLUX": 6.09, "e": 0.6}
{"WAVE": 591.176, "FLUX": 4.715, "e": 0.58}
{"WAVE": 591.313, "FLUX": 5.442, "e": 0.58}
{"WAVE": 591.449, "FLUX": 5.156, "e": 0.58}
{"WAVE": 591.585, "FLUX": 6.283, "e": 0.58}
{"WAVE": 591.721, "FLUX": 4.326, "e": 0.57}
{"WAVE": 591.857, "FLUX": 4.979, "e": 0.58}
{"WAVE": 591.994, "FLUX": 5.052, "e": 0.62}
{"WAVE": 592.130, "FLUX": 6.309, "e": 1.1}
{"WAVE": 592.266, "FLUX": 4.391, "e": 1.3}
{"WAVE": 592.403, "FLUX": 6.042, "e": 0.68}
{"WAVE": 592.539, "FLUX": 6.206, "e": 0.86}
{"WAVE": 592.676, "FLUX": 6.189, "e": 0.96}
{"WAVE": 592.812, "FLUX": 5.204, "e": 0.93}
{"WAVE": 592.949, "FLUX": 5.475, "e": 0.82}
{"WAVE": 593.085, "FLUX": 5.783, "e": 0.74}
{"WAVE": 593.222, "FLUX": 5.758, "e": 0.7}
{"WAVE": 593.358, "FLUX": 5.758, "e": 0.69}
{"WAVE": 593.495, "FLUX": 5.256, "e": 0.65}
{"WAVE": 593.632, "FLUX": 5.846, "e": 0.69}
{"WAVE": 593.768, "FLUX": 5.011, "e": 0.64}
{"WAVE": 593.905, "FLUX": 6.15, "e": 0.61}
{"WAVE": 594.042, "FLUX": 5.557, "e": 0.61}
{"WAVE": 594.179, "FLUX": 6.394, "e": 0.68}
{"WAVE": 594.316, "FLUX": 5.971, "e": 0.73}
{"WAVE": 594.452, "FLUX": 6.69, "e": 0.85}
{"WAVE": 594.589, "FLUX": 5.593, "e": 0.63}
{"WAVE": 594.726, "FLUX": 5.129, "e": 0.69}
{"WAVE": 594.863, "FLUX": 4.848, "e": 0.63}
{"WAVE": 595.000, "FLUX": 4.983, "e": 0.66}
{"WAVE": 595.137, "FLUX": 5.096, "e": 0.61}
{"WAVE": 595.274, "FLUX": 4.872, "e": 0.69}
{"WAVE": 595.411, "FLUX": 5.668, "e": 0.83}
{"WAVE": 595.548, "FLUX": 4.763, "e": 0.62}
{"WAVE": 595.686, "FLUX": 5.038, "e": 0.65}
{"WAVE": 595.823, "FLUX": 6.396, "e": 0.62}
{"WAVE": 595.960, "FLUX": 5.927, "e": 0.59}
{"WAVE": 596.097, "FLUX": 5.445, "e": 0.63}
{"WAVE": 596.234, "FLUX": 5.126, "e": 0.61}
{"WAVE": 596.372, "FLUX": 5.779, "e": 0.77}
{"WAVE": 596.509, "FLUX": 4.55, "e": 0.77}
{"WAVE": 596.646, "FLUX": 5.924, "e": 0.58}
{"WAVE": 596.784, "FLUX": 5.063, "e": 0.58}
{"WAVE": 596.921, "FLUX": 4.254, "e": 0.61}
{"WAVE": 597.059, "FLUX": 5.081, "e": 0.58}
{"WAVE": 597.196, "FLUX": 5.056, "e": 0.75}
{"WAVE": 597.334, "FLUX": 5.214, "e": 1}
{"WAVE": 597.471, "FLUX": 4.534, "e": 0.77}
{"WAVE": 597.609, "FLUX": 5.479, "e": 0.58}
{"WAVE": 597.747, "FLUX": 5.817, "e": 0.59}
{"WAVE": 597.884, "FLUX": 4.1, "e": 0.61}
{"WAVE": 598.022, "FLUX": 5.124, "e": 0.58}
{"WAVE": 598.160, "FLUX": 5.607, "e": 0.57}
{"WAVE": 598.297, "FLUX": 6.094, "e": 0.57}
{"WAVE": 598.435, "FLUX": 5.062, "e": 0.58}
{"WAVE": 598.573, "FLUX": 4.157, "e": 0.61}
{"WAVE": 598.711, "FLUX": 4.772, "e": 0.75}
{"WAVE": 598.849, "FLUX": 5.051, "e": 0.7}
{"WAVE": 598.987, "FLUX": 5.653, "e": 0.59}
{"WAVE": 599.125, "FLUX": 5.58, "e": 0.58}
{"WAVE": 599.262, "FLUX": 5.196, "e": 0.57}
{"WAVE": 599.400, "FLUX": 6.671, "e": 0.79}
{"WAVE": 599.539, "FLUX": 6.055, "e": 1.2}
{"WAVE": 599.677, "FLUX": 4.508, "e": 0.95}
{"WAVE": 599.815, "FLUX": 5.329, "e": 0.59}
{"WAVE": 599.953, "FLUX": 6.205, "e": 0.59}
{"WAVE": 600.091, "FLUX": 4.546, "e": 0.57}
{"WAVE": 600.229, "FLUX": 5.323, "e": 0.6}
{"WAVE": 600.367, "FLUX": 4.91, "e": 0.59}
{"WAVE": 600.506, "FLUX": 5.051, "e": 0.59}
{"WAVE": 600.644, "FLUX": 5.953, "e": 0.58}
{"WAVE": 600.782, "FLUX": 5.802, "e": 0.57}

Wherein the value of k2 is 10.60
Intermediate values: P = 18.3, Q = 6.148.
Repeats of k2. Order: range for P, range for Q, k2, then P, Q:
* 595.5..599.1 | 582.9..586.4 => 10.73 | 18.7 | 6.148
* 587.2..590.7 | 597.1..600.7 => 10.85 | 17.7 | 6.671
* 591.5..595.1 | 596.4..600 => 11.57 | 20.1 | 6.671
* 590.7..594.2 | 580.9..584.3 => 10.78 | 19.5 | 5.97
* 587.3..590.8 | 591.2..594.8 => 10.85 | 17.6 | 6.69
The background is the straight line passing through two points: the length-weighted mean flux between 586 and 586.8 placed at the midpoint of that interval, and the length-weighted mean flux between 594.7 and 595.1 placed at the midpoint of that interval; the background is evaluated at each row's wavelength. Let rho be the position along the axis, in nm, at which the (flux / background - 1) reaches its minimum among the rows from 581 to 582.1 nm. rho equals 581.322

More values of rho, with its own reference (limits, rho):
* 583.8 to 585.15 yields 584.409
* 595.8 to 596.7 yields 596.509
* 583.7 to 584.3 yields 584.275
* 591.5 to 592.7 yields 591.721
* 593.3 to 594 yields 593.768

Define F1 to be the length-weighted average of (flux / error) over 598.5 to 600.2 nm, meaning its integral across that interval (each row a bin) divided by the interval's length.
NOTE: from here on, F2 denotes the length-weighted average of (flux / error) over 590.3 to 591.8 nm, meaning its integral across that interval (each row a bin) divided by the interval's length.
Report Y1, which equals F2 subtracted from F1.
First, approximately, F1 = 7.90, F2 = 9.2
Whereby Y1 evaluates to -1.3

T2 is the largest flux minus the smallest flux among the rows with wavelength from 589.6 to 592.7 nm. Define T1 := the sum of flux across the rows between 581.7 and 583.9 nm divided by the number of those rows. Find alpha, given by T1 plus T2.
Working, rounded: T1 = 5.59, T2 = 2.4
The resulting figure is 7.9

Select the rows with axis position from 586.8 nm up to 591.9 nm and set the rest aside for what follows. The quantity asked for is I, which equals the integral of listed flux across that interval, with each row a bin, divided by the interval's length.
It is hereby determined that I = 5.18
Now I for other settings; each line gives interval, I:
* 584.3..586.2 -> 5.15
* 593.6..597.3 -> 5.41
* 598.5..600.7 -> 5.31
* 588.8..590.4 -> 4.53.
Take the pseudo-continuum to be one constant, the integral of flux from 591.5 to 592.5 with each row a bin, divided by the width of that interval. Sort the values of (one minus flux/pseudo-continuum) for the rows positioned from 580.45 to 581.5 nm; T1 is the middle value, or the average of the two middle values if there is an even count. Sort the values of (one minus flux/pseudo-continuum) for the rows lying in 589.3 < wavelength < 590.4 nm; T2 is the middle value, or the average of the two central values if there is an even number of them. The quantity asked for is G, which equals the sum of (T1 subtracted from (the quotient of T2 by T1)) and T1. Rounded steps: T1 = 0.040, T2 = 0.100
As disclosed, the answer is 2.5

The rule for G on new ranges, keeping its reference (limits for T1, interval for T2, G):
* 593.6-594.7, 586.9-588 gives 0.7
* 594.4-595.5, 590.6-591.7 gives -0.3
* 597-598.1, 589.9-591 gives -0.4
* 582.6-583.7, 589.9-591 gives 0.3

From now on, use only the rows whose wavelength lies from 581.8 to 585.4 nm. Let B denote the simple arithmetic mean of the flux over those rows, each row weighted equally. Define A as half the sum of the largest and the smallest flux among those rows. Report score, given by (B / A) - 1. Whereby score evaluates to 0.07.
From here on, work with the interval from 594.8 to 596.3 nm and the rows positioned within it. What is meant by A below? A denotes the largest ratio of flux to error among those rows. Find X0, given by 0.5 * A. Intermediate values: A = 10.3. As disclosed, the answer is 5.16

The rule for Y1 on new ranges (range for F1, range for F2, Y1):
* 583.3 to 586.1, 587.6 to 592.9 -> 0.9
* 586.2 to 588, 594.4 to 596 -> 1.2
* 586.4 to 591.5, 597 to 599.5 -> 0.1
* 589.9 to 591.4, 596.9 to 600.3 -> 1.0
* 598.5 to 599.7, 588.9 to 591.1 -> 0.2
